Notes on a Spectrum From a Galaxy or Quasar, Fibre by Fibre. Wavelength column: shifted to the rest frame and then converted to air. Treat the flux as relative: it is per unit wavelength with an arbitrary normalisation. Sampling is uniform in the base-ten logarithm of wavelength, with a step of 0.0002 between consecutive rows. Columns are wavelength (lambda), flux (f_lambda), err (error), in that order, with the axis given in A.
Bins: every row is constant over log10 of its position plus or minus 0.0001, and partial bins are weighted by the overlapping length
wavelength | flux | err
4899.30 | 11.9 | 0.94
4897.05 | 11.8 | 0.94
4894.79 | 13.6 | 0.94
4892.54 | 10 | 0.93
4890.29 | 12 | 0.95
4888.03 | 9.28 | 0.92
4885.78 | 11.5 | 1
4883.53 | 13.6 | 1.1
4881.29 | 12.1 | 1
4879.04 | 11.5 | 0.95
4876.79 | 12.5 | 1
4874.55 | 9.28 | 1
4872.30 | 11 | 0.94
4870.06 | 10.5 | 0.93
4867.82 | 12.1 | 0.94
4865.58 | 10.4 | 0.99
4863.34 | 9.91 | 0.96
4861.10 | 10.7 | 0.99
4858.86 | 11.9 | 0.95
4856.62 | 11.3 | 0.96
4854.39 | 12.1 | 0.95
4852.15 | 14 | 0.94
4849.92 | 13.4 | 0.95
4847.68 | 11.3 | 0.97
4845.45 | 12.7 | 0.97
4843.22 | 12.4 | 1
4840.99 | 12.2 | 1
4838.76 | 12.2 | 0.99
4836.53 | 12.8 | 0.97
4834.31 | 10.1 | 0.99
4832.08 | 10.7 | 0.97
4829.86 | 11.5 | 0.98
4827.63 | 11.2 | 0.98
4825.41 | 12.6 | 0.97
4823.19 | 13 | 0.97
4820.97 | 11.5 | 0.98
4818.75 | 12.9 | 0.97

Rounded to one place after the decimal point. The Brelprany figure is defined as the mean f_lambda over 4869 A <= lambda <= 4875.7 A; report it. 10.3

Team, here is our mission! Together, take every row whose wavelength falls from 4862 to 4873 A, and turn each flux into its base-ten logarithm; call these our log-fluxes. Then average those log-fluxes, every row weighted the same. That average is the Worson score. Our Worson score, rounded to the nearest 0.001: 1.032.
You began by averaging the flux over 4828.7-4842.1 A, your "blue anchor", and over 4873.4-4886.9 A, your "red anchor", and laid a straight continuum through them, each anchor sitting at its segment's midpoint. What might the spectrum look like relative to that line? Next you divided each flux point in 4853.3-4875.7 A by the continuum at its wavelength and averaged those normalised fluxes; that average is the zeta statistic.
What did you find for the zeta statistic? 0.93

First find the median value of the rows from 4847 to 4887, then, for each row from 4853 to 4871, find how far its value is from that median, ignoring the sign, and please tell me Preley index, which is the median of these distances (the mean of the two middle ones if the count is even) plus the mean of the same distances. 1.5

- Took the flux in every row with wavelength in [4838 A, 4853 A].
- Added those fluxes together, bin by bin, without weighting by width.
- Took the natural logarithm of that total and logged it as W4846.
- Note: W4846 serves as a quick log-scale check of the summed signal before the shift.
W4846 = 4.48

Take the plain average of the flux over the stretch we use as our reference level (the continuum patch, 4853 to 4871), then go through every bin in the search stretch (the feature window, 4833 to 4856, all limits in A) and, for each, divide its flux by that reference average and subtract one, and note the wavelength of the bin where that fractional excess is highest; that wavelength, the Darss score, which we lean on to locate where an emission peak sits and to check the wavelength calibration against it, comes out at 4852.15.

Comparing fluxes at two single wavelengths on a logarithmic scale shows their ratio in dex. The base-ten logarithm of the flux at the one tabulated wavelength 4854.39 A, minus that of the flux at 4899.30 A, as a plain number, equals 0.007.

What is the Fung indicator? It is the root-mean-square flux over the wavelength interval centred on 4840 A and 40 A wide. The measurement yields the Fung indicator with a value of 12.1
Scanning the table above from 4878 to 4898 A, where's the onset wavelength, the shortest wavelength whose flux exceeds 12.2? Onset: 4883.53 A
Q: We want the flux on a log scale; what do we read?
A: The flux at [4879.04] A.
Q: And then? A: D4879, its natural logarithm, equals 2.44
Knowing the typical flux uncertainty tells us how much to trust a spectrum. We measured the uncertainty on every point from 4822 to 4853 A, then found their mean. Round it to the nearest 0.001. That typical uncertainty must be 0.975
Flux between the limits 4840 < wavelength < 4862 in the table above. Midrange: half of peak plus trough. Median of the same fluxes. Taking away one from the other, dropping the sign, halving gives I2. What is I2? 0.10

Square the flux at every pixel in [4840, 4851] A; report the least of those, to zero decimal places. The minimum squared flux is 128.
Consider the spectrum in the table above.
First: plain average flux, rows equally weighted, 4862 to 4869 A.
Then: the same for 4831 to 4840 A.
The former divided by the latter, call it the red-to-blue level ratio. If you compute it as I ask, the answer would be 0.94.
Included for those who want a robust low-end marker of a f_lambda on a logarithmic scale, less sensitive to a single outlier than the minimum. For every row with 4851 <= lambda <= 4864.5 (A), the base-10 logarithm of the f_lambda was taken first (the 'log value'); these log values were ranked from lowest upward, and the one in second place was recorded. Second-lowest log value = 1.029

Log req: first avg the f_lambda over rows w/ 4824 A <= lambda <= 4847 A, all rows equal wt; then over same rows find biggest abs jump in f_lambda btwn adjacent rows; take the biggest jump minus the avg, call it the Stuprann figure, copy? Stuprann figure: -9.1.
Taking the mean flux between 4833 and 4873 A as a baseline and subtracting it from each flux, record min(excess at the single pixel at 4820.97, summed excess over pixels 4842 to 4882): -2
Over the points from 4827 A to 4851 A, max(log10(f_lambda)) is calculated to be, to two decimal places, 1.13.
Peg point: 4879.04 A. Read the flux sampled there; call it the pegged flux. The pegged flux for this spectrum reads 11.5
